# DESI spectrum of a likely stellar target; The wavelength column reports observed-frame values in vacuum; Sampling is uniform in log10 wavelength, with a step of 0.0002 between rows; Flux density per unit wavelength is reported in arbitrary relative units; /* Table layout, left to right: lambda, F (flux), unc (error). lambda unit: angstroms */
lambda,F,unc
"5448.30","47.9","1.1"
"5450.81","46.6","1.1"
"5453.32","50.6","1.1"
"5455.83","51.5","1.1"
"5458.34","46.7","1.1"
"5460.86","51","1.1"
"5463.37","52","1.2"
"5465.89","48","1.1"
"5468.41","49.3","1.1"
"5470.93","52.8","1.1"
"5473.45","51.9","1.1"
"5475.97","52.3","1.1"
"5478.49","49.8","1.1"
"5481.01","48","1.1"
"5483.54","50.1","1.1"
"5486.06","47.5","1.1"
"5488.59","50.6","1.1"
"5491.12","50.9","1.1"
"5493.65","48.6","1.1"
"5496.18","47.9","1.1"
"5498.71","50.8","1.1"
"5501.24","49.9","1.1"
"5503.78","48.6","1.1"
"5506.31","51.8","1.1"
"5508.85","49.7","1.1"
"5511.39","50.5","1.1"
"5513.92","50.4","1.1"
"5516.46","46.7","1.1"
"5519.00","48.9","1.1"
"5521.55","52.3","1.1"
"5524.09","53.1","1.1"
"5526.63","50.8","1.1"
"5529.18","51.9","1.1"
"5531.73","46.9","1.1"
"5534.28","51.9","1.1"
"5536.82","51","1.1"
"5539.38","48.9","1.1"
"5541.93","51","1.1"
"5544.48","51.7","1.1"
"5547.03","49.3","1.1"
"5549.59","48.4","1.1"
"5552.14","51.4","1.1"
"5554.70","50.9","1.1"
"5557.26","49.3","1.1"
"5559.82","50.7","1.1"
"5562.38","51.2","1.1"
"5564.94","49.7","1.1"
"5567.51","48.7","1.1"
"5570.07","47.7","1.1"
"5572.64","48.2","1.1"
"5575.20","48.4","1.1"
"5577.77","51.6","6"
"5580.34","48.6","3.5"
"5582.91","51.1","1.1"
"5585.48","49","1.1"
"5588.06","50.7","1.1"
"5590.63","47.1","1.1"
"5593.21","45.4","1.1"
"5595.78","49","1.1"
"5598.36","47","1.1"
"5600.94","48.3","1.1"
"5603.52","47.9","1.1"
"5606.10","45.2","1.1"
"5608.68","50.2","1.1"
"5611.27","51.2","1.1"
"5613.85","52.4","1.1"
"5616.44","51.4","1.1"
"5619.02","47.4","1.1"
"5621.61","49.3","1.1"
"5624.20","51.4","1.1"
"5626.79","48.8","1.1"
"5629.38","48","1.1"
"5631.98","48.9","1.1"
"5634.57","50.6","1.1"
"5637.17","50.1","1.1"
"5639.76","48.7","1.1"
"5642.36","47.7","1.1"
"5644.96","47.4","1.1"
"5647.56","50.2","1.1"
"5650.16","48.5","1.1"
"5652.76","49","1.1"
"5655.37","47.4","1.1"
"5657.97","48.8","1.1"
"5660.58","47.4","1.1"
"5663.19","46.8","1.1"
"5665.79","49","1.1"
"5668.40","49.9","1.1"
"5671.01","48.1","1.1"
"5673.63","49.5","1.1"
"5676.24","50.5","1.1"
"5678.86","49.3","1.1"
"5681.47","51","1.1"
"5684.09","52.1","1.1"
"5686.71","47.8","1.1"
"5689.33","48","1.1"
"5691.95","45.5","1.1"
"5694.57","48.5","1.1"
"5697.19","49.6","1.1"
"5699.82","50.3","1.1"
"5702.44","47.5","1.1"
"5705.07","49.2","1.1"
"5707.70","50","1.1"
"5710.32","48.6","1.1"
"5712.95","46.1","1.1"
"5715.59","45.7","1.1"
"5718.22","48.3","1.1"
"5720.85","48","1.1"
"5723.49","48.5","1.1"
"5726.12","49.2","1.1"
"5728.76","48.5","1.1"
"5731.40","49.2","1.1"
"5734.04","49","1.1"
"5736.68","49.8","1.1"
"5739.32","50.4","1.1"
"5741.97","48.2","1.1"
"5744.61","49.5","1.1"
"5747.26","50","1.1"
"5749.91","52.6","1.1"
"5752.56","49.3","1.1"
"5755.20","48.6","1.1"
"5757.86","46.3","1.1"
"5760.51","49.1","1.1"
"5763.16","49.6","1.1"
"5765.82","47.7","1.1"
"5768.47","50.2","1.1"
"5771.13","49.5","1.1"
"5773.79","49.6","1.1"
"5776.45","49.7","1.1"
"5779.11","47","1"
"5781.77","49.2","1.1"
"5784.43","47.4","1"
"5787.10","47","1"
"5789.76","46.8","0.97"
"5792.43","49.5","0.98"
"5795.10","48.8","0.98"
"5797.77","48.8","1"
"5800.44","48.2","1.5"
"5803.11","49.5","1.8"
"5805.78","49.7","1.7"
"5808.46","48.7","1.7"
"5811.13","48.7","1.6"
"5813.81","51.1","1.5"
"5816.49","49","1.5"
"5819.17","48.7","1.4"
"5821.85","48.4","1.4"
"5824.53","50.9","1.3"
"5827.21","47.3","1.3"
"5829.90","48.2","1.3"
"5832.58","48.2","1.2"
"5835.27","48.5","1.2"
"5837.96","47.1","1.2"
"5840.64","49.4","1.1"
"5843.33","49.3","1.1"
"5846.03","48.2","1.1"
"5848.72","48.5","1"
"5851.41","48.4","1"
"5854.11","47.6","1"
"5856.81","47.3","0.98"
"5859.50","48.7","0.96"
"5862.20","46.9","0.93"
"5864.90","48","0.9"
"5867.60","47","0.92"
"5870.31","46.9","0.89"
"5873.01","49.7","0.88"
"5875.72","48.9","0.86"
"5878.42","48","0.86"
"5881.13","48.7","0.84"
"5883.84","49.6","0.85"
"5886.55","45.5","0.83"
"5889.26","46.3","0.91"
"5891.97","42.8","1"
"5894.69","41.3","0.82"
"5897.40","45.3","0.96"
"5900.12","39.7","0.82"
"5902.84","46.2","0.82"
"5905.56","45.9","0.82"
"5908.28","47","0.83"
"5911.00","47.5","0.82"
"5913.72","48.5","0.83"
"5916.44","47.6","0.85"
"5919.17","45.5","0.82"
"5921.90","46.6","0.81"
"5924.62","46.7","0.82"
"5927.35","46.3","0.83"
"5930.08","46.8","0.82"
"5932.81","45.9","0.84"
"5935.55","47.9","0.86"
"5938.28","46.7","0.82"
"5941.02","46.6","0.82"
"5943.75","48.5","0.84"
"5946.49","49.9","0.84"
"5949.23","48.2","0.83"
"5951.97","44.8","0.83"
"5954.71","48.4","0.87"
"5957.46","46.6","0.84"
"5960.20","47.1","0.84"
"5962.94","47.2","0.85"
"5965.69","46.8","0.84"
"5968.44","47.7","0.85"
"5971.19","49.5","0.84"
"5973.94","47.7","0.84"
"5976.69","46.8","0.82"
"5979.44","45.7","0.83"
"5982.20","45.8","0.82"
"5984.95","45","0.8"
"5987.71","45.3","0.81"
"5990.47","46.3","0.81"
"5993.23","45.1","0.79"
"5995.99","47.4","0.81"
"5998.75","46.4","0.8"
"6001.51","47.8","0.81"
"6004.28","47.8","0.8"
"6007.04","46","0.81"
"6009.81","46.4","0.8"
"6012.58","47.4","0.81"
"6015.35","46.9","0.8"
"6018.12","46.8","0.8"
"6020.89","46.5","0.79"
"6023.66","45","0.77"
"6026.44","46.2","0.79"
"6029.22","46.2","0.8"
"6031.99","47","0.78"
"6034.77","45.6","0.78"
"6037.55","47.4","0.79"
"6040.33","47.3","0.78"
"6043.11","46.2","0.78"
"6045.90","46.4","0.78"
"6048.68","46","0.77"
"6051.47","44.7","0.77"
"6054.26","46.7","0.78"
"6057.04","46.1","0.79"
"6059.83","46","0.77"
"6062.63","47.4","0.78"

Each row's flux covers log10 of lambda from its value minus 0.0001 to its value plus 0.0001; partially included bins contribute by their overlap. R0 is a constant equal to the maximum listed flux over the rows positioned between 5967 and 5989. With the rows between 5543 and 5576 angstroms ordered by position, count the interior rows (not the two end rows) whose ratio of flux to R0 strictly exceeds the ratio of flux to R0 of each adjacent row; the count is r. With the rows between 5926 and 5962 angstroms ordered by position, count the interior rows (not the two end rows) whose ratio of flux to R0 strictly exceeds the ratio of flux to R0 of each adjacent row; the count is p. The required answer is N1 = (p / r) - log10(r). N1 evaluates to 1.70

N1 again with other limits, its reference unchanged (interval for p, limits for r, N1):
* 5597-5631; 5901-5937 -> 0.52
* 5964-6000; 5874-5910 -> 0.40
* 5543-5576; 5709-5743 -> -0.10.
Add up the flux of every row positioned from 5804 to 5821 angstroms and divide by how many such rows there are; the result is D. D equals 49.32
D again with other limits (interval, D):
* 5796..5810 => 48.98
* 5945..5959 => 47.58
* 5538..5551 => 49.86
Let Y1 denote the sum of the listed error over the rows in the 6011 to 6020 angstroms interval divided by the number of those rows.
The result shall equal 0.8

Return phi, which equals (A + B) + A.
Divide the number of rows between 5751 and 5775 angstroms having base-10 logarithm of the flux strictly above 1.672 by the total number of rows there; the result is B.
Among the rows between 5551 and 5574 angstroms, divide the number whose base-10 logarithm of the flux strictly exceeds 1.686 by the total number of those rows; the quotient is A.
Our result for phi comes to 2.44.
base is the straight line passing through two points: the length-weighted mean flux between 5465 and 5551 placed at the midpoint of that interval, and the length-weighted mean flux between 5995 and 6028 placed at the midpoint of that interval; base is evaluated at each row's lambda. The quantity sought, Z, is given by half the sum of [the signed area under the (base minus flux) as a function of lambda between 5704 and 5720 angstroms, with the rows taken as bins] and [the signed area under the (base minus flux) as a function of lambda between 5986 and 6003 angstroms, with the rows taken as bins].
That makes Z 10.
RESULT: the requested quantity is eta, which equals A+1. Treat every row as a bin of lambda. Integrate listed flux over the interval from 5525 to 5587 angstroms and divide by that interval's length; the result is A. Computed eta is 50.9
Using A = 49.9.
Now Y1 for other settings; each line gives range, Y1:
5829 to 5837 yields 1.2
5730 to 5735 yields 1.1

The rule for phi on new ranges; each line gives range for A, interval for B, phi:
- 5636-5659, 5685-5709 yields 2.00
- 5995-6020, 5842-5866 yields 0.89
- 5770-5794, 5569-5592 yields 2.11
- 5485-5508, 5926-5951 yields 2.00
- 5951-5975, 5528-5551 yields 1.11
